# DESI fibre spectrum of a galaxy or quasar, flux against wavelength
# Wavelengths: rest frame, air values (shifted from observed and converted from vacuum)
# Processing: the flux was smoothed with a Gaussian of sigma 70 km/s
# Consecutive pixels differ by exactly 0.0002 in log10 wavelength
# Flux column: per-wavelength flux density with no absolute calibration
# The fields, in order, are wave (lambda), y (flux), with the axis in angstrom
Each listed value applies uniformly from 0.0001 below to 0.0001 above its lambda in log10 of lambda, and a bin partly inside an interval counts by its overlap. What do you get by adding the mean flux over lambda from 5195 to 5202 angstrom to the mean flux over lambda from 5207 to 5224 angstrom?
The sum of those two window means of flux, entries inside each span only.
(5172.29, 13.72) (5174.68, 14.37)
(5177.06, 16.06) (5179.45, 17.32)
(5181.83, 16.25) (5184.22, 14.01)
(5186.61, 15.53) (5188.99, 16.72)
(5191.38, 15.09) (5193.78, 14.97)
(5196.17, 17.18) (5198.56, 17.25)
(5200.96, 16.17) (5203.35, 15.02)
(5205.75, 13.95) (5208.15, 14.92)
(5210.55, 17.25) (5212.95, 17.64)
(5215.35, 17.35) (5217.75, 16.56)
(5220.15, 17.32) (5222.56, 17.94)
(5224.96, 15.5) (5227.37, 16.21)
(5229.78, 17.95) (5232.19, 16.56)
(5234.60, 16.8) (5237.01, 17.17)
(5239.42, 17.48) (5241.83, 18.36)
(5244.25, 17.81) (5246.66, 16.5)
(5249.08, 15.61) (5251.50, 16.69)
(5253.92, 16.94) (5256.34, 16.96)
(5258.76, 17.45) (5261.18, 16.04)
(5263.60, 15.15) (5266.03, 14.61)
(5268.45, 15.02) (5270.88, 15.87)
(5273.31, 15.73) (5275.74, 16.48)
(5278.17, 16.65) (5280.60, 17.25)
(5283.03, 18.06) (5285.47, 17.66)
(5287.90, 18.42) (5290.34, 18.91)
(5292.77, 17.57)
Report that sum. 33.9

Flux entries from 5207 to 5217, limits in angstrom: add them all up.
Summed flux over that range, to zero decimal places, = 67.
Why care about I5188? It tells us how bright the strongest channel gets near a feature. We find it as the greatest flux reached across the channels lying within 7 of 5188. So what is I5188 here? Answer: 16.72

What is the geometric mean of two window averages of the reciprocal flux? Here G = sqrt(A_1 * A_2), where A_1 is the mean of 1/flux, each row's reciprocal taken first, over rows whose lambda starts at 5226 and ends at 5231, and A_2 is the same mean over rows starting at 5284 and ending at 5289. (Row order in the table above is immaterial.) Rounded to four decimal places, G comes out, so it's 0.0571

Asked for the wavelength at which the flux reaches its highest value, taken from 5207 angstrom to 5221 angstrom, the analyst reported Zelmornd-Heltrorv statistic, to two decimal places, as 5212.95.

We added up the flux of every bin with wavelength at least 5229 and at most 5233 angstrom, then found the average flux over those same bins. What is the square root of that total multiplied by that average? 24.4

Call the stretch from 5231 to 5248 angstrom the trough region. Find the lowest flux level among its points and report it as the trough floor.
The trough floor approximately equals 16.5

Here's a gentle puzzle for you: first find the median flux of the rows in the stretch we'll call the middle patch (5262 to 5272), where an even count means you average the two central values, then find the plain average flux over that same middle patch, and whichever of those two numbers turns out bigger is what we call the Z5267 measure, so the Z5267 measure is 15.2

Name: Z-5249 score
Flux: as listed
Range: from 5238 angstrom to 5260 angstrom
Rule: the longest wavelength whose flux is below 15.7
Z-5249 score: 5249.08 angstrom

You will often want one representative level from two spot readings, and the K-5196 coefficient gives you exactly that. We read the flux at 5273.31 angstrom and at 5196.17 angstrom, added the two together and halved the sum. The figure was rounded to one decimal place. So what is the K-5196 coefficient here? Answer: 16.5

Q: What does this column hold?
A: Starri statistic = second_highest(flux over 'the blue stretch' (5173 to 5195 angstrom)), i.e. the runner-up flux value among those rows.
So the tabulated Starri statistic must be 16.72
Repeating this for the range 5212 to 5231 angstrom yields 17.94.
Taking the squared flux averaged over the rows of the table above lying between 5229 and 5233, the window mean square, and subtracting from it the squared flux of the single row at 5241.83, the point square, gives -39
